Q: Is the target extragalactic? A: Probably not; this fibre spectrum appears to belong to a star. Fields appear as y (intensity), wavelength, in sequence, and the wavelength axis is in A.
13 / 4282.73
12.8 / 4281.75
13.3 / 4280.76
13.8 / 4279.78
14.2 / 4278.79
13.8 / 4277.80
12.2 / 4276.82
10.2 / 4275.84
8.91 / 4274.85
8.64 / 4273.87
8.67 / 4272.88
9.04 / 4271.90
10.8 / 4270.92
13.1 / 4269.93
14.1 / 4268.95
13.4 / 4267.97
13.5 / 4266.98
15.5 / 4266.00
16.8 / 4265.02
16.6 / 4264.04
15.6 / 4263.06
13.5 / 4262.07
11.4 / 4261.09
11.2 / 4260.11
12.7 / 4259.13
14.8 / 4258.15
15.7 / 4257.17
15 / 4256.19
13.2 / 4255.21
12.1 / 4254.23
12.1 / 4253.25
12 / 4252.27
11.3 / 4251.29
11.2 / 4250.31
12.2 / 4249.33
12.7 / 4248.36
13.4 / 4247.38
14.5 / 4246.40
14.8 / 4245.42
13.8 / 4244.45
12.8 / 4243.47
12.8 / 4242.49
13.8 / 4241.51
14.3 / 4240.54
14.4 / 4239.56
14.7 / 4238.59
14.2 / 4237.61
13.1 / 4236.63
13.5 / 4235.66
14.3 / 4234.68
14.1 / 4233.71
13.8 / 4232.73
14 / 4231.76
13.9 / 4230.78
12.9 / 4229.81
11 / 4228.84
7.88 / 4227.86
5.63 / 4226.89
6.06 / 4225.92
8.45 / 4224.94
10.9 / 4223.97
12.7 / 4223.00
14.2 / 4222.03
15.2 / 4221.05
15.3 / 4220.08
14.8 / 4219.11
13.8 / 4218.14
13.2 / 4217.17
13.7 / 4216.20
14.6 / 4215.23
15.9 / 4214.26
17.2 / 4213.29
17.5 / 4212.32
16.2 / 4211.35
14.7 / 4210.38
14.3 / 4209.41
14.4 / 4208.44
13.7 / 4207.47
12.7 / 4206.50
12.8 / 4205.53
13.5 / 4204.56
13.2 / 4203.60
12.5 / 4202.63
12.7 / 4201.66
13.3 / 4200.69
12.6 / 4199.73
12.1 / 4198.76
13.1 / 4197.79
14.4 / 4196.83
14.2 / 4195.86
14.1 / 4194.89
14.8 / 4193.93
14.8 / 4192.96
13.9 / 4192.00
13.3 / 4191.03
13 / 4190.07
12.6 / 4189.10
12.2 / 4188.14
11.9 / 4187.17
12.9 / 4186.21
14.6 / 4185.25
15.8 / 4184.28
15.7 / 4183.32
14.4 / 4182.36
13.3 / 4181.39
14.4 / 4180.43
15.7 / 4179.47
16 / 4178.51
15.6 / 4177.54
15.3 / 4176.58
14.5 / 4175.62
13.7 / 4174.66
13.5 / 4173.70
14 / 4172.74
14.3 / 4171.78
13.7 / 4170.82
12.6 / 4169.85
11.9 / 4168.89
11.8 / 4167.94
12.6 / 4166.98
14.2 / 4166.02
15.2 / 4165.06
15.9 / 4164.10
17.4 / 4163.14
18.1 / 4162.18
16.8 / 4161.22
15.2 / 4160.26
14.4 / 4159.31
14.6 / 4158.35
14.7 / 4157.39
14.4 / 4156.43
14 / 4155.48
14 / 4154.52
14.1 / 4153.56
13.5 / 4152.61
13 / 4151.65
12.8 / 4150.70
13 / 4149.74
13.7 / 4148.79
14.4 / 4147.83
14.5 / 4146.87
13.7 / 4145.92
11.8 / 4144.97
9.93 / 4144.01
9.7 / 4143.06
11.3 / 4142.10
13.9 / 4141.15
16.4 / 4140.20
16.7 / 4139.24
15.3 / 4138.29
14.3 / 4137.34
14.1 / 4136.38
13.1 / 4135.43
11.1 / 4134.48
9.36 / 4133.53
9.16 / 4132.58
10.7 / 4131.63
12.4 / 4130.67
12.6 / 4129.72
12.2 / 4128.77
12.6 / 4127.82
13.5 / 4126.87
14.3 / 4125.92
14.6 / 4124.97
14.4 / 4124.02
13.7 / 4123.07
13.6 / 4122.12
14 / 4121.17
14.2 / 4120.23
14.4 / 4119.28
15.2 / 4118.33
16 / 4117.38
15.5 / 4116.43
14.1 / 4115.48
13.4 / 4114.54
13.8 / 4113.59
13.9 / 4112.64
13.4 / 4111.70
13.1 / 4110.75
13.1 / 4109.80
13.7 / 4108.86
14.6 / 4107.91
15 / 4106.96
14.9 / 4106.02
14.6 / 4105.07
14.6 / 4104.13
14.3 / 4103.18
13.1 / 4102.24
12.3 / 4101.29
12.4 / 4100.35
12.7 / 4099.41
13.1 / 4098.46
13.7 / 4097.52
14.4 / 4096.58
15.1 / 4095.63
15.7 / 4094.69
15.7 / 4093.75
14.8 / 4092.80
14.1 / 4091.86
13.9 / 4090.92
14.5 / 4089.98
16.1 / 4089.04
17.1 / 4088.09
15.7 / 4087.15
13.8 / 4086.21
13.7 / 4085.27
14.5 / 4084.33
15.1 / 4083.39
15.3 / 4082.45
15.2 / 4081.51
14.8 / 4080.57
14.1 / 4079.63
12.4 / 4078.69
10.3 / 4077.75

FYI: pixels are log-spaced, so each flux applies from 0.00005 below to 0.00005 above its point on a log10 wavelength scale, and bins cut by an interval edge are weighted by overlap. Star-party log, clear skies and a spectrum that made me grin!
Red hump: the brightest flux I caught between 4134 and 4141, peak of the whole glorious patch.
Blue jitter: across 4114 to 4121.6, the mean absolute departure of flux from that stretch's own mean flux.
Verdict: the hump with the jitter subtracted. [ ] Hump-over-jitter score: 16.0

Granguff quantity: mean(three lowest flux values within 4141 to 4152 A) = 10.3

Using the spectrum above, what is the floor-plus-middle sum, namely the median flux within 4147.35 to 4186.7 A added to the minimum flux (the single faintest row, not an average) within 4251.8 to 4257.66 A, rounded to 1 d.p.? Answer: 26.4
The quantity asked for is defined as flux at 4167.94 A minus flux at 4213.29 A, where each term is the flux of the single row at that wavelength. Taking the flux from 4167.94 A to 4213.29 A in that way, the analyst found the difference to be -5.4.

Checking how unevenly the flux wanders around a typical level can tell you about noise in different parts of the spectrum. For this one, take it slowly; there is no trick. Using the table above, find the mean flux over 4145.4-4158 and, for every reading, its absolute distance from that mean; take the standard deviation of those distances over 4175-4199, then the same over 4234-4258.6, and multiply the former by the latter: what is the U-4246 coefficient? 0.4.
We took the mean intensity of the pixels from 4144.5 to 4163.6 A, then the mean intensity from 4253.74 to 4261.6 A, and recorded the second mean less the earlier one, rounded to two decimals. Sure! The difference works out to -1.14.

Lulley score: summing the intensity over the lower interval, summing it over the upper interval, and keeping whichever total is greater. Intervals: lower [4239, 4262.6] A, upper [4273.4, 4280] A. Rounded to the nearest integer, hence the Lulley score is 316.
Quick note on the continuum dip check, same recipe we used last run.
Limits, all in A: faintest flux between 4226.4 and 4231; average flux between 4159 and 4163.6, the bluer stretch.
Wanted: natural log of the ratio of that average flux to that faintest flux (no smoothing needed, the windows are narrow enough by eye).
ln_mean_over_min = 1.1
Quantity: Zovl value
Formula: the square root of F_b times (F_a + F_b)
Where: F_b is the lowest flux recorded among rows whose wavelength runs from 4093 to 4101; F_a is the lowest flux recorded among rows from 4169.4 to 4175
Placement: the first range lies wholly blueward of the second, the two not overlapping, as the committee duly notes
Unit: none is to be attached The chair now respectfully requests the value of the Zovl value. 17.6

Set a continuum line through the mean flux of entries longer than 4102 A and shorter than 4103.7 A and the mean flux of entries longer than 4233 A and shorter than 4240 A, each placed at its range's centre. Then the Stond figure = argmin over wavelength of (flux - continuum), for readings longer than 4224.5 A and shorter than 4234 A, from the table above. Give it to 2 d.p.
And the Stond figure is 4226.89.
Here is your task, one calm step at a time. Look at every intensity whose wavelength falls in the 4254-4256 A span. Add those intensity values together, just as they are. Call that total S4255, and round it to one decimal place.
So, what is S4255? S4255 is 25.3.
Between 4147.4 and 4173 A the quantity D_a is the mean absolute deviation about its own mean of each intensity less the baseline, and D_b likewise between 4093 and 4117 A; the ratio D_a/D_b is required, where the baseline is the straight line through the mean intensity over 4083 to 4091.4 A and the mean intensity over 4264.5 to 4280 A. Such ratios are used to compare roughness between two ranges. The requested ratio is 1.34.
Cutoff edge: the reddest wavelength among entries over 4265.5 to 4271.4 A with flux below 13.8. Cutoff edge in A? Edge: 4270.92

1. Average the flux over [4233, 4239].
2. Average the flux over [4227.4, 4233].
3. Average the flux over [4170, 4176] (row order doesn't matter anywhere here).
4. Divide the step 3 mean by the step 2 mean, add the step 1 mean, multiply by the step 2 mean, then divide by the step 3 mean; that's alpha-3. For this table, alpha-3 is 13.3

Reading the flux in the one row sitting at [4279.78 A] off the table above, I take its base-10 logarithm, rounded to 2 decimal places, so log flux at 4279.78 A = 1.14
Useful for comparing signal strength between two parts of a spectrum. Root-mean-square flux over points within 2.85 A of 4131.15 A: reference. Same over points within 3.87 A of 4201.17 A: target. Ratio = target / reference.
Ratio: 1.15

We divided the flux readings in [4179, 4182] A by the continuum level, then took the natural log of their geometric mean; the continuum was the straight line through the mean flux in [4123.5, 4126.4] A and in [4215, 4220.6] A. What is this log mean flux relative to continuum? 0.01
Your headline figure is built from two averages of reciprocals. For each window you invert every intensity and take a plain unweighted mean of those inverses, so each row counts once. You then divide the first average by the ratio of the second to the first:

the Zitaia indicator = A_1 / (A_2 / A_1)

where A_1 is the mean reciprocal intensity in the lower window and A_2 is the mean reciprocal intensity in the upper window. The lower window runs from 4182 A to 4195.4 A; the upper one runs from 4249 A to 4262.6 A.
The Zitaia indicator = 0.067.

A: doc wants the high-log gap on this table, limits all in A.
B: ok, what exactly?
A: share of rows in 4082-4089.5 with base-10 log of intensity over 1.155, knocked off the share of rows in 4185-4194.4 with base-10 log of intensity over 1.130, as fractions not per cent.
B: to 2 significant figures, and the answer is -0.35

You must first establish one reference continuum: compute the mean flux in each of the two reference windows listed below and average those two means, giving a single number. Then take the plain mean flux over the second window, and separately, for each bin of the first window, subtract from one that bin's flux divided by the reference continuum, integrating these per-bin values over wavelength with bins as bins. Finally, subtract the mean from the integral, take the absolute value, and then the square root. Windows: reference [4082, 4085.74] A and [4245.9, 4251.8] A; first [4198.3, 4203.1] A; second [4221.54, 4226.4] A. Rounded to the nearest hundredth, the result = 3.18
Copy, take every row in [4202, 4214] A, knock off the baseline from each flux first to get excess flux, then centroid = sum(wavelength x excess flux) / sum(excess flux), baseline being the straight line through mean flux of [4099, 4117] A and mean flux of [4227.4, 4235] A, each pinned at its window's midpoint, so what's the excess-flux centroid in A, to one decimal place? 4211.5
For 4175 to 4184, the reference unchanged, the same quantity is 4179.3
